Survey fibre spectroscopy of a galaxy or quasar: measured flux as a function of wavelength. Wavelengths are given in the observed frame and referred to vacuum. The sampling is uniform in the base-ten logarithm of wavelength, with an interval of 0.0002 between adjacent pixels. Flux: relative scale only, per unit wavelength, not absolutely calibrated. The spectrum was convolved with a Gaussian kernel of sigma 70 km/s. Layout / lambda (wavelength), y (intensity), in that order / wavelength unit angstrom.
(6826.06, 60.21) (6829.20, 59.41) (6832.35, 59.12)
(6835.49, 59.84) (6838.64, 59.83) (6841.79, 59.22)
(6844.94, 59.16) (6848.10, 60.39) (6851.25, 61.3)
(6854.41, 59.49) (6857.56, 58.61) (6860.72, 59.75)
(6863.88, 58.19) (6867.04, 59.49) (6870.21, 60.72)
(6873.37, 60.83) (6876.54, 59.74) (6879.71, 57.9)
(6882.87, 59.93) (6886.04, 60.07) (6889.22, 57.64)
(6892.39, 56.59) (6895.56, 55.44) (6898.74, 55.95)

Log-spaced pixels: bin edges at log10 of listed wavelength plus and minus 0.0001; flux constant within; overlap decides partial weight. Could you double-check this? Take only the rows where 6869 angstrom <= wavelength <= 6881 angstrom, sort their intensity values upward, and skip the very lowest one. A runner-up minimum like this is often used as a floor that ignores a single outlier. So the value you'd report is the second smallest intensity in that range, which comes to 59.74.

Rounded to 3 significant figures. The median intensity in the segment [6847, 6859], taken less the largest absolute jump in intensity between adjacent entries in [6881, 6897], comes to 57.5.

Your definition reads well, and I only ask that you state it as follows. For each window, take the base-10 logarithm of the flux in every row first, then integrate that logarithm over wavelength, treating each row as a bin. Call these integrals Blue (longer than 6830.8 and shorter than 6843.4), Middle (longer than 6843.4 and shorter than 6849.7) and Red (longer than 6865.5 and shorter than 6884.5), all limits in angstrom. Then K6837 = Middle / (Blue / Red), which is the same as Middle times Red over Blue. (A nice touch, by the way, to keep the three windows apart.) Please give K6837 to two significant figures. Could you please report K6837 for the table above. 17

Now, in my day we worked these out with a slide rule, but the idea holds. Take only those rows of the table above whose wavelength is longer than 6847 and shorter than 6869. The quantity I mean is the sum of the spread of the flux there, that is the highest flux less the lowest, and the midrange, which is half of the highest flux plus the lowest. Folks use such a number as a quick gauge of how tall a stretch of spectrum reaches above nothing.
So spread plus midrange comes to 62.9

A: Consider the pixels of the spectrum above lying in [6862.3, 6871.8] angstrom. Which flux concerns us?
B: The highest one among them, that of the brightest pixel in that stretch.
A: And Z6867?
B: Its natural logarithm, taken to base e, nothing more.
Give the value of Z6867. 4.106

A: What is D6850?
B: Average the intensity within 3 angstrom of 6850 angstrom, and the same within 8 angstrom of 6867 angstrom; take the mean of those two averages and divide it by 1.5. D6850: 40.2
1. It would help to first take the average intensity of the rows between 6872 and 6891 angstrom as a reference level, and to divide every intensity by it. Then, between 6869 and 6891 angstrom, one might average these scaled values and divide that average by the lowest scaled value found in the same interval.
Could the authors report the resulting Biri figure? 1.03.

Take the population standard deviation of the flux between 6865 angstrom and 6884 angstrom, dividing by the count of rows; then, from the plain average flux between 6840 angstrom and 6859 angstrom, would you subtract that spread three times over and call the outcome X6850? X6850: 56.8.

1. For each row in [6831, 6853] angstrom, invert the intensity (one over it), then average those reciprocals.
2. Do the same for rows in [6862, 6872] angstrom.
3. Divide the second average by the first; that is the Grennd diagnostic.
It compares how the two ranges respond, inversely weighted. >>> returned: 1.01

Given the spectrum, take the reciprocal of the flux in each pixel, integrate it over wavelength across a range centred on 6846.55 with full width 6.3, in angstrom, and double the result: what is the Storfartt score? 0.211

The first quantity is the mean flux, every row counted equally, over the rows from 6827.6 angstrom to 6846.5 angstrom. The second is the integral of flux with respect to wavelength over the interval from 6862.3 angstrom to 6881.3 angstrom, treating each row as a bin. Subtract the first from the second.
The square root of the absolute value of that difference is 32.7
